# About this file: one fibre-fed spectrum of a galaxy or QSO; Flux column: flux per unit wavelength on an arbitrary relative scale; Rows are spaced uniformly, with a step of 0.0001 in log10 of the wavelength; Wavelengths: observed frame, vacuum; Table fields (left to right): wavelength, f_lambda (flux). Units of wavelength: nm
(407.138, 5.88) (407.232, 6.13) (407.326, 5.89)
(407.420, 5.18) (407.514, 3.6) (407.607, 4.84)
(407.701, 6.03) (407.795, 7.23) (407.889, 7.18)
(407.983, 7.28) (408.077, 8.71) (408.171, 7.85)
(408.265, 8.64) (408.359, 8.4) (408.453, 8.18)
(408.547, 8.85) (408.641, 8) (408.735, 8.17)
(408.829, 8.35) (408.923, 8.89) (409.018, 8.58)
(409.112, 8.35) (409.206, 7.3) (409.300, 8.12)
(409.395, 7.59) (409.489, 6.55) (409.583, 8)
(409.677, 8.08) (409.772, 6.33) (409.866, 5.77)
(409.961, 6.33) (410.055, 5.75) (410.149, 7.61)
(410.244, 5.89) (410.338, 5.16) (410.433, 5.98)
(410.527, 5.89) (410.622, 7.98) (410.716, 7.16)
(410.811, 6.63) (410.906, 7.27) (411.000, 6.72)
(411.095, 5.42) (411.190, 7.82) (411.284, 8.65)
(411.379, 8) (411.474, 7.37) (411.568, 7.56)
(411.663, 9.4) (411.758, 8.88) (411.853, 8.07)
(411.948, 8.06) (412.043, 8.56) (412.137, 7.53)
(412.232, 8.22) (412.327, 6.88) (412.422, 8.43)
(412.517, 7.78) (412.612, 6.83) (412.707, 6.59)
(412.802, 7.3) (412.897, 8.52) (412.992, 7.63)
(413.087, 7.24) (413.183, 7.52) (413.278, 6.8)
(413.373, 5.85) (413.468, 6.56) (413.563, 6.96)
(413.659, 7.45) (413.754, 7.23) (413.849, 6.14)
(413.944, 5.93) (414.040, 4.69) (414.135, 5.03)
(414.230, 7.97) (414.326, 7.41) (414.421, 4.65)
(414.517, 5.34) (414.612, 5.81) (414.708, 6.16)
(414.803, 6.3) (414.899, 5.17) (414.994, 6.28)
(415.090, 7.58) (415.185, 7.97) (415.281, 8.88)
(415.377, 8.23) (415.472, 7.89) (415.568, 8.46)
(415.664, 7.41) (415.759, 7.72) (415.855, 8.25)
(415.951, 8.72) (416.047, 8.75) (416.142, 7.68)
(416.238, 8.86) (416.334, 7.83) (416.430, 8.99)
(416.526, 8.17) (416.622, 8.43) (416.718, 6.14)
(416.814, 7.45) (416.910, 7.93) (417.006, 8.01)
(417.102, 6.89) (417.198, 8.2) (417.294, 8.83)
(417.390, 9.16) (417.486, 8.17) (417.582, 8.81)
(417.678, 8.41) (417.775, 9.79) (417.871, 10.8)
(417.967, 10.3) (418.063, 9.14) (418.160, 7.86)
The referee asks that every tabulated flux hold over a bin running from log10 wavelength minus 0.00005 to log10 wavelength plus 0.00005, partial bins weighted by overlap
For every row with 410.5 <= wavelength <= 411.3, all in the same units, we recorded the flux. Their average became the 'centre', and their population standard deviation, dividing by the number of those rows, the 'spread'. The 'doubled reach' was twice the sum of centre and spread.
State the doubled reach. 16.0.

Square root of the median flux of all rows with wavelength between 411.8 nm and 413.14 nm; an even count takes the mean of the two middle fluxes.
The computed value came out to 2.78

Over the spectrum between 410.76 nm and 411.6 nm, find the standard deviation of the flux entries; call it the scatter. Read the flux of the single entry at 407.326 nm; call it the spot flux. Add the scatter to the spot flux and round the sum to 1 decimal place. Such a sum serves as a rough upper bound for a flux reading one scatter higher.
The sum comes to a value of 6.8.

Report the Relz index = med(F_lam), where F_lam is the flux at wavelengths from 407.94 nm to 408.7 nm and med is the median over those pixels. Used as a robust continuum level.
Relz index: 8.3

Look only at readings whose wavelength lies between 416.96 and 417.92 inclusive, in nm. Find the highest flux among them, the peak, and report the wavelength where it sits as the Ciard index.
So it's 417.871 nm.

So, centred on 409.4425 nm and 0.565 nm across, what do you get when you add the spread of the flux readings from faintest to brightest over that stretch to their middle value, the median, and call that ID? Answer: 9.4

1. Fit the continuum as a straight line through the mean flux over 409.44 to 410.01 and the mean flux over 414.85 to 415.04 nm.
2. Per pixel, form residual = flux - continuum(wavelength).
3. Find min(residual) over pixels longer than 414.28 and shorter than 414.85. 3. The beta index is -1.2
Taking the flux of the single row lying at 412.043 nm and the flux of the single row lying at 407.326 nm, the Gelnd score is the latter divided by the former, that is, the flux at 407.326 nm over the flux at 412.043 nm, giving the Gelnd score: 0.69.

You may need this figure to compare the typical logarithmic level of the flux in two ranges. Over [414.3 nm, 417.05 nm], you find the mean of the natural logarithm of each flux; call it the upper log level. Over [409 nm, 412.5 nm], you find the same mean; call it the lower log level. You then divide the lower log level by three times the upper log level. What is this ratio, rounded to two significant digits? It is 0.33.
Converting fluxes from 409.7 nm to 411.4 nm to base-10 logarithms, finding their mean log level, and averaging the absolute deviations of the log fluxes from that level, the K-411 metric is 0.055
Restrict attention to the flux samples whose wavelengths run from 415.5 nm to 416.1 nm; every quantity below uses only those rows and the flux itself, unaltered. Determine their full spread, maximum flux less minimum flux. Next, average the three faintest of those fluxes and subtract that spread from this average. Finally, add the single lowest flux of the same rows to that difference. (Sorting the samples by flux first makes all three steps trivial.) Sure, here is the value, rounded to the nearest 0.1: 13.9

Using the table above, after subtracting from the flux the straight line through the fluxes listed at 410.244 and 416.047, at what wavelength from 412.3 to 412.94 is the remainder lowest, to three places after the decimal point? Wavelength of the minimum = 412.707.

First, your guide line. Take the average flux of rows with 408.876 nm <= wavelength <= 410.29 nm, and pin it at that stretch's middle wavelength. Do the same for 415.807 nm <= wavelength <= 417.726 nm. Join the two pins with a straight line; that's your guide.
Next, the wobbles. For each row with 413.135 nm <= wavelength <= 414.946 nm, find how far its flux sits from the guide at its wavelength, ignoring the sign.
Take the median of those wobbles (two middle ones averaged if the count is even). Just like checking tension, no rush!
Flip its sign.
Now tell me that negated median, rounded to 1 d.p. -1.7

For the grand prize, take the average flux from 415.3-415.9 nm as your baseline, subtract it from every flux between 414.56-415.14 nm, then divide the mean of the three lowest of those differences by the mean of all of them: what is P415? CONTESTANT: 1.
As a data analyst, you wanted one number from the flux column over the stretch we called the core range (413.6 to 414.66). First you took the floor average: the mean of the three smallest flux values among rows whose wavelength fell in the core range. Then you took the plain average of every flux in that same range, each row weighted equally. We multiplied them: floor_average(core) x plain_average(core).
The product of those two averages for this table 29.5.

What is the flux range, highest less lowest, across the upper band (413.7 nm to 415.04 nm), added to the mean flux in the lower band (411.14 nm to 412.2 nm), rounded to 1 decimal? 11.5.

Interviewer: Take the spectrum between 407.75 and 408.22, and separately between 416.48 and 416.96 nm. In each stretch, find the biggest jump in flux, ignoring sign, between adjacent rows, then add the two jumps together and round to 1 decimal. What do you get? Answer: 3.7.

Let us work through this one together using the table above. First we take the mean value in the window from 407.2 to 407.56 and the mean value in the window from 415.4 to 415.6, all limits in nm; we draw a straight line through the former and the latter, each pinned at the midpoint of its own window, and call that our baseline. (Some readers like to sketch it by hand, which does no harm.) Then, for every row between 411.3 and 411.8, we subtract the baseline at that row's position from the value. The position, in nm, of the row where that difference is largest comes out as 411.663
